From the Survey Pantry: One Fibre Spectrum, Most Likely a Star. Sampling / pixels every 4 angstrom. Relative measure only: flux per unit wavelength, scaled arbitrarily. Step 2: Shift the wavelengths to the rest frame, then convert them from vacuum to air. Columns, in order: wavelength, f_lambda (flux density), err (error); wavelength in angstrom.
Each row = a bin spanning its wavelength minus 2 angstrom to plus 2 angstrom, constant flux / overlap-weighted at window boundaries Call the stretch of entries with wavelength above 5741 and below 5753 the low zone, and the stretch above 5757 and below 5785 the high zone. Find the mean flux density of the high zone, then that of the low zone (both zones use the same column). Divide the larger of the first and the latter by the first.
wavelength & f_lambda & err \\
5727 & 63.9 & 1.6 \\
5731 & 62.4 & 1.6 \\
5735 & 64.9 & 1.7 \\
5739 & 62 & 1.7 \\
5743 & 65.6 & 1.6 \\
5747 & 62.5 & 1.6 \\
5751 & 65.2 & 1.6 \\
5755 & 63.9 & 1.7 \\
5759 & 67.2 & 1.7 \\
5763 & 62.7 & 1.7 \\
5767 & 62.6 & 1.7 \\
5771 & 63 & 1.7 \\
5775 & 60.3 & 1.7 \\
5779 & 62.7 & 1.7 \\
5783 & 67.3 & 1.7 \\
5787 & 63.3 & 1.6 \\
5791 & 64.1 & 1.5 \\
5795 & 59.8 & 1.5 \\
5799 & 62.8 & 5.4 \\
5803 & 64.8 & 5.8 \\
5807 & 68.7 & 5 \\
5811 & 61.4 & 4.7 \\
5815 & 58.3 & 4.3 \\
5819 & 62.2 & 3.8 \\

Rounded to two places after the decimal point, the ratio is 1.01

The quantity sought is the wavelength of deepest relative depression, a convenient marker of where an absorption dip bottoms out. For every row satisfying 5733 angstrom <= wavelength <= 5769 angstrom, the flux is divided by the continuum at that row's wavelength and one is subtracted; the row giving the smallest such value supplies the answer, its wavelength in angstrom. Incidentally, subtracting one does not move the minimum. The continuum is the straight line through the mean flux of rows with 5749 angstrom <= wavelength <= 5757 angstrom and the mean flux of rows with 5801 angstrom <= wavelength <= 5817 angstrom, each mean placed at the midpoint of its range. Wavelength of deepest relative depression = 5739 angstrom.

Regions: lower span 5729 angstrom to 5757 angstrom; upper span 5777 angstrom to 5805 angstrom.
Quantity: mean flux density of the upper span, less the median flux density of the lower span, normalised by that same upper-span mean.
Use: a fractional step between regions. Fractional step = -0.01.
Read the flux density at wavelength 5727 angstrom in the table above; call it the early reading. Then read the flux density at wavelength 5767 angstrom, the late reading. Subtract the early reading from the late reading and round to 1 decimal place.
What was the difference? -1.3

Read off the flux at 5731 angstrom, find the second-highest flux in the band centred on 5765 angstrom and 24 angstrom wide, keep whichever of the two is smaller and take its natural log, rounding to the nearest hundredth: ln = 4.13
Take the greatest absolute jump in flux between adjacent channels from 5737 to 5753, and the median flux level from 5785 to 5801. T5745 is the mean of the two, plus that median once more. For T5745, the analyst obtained 96.4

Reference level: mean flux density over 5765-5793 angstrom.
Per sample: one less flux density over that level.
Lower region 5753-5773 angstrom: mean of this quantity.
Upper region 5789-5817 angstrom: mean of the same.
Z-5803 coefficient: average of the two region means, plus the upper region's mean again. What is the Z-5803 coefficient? 0.01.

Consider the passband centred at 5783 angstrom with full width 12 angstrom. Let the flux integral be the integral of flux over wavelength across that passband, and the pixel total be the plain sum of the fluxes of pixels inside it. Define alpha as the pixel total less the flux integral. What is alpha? -580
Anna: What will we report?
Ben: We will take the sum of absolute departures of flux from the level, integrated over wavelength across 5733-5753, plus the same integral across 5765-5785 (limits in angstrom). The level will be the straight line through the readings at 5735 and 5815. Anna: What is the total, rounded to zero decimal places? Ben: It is 70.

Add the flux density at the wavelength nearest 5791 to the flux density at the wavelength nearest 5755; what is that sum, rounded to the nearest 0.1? 128.0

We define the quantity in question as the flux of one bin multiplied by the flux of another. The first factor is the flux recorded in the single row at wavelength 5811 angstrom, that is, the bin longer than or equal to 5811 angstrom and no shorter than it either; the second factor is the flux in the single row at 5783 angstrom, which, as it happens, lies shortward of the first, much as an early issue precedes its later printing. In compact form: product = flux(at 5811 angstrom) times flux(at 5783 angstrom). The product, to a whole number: 4132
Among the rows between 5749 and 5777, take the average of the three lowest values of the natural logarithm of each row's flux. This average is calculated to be 4.125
